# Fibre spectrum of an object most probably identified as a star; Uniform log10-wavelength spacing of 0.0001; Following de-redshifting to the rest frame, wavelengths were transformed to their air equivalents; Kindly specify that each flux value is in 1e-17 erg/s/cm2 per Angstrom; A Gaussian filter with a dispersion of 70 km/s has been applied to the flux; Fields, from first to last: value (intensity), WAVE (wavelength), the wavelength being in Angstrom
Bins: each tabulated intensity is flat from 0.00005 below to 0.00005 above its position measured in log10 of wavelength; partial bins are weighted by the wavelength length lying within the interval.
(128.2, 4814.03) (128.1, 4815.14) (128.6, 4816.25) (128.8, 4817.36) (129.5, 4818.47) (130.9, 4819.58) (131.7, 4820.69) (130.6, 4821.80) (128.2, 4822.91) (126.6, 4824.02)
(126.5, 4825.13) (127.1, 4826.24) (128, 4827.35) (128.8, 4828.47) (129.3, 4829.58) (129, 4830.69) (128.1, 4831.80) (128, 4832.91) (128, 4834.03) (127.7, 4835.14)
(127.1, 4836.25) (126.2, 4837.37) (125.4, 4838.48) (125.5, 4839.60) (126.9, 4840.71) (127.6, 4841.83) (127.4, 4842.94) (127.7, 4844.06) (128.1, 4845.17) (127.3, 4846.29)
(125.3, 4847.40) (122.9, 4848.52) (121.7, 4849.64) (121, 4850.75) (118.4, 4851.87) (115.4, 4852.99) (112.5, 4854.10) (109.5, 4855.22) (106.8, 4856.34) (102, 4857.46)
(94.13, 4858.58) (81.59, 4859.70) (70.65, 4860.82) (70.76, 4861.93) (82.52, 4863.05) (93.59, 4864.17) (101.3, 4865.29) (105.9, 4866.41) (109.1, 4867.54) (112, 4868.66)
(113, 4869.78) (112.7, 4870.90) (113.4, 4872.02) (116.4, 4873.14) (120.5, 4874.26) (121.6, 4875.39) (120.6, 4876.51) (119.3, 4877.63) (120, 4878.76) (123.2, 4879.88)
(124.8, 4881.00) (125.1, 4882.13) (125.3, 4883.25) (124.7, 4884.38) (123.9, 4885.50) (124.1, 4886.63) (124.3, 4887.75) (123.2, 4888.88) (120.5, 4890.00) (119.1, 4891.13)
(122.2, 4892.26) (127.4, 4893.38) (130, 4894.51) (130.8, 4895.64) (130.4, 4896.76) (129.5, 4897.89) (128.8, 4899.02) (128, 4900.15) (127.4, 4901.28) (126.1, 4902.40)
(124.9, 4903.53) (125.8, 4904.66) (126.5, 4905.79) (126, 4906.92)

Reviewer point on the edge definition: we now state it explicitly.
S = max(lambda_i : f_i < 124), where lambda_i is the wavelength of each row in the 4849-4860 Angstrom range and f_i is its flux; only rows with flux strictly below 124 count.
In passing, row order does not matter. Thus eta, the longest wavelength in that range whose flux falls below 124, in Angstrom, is 4859.70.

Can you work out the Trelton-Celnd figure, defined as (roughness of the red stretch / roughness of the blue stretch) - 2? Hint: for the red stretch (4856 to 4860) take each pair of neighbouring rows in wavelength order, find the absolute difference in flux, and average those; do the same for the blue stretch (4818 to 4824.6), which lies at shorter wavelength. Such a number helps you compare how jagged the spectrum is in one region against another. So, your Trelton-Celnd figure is 3.8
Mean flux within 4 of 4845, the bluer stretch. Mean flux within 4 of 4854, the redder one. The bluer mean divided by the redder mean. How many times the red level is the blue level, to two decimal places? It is 1.13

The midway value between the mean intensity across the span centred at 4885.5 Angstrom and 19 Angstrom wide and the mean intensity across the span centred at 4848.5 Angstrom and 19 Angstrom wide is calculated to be 122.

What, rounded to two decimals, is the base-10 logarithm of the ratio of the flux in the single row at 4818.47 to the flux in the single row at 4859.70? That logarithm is 0.20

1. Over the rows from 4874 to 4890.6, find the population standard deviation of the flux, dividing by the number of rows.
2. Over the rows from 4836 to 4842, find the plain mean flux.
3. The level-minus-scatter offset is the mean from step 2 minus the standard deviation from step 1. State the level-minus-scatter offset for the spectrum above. 124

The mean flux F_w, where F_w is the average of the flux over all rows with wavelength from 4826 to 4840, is 128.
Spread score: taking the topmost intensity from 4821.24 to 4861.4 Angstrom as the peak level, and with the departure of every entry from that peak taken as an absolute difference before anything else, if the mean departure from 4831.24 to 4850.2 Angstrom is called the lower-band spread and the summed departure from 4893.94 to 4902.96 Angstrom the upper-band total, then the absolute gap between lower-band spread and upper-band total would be 10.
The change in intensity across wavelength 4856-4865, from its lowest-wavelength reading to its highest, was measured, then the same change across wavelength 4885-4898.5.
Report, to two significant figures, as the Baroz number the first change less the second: -19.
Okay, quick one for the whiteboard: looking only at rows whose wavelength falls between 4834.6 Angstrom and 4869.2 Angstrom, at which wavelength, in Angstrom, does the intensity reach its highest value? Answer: 4845.17 Angstrom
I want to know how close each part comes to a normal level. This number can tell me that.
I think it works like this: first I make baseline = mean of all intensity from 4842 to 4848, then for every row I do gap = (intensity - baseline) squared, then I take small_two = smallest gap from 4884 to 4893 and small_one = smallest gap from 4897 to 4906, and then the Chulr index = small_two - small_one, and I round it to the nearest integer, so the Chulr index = 6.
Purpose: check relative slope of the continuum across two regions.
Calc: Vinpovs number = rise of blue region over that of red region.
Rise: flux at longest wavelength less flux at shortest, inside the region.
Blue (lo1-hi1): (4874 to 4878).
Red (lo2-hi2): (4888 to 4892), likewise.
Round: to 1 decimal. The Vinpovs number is 0.3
